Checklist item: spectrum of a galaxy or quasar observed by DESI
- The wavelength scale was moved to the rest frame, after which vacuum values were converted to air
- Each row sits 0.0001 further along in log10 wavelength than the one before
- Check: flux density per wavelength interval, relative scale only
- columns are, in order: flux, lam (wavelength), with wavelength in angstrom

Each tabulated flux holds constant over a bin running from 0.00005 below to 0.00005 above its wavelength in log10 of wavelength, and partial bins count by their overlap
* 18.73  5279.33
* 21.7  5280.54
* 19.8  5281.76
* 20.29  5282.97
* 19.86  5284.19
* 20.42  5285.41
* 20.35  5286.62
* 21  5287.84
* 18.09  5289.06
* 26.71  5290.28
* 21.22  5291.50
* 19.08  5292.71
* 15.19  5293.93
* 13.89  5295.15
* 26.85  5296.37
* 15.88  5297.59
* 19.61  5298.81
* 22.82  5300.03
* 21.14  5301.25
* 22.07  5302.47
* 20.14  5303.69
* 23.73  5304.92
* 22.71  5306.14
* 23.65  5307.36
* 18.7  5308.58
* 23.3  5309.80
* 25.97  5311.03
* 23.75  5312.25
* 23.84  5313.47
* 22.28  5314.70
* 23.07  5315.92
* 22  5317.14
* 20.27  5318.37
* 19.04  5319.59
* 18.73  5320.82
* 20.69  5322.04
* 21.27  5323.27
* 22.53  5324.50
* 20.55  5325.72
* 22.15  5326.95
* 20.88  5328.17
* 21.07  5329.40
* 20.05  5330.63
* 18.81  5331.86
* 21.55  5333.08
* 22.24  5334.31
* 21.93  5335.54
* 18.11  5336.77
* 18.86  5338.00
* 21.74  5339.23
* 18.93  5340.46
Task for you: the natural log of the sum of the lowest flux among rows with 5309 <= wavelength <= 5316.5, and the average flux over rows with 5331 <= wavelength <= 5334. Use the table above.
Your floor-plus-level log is 3.75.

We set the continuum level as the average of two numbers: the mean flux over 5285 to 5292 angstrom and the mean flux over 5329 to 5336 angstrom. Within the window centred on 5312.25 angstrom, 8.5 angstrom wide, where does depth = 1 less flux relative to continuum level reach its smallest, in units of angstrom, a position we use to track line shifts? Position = 5311.03 angstrom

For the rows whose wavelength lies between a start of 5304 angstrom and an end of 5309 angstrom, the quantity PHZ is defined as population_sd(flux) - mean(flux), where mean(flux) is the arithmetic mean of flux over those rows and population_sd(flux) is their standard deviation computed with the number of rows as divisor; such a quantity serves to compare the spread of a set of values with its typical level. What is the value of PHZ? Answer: -20.1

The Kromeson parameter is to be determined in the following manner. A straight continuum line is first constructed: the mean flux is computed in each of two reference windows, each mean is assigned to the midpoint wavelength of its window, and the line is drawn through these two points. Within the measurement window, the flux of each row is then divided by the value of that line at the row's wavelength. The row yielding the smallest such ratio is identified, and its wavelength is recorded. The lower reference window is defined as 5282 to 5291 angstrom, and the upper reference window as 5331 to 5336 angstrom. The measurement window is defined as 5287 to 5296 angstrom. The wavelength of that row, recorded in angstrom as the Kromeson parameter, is 5295.15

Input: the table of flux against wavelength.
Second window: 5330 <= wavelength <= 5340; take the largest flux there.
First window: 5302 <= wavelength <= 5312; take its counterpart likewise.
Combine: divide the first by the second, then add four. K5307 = 5.17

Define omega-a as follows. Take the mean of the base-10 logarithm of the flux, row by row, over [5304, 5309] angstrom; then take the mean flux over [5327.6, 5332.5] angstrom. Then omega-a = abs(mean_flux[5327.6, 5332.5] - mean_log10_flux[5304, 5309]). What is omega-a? 18.9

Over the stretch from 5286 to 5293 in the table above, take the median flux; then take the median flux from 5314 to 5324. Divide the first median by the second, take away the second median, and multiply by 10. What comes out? -200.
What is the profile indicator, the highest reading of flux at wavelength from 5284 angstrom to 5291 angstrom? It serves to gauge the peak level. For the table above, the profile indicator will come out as 26.71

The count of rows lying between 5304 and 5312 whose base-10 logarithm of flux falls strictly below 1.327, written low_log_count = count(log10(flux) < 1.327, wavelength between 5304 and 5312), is 1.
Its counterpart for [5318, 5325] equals 4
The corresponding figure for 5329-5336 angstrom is 3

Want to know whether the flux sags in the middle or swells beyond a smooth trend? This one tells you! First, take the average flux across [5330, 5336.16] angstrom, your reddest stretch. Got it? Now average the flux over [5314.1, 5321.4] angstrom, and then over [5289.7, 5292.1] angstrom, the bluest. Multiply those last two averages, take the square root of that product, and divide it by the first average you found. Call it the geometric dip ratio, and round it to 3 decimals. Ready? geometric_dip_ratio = 1.070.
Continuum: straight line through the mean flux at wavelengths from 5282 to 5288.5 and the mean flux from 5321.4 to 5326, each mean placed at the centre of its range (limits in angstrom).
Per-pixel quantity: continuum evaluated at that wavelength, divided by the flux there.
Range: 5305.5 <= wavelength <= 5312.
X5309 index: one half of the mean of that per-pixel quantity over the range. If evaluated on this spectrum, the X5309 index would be 0.46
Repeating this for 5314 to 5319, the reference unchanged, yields 0.48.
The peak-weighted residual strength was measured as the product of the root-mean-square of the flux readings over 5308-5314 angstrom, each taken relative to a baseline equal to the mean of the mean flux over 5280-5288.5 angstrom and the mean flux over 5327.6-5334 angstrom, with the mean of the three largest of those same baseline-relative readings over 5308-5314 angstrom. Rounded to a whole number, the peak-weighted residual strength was 14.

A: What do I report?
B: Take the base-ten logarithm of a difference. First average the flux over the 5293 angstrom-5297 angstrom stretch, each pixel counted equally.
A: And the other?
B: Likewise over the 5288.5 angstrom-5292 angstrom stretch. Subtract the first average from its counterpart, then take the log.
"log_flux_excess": 0.5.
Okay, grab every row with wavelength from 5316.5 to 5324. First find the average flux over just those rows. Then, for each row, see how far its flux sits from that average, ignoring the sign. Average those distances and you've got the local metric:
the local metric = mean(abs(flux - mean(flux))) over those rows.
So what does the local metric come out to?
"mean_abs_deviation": 1.0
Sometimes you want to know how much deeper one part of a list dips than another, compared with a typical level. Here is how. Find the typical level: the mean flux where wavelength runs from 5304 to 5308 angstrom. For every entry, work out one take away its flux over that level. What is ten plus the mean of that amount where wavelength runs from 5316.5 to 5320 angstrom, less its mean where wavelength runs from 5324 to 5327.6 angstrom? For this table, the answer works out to 10.1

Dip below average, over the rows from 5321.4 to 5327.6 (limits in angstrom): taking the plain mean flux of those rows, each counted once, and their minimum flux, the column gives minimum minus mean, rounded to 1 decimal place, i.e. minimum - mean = -0.9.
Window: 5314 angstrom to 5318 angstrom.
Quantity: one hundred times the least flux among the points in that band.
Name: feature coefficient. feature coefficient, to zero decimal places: 2200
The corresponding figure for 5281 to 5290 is 1809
